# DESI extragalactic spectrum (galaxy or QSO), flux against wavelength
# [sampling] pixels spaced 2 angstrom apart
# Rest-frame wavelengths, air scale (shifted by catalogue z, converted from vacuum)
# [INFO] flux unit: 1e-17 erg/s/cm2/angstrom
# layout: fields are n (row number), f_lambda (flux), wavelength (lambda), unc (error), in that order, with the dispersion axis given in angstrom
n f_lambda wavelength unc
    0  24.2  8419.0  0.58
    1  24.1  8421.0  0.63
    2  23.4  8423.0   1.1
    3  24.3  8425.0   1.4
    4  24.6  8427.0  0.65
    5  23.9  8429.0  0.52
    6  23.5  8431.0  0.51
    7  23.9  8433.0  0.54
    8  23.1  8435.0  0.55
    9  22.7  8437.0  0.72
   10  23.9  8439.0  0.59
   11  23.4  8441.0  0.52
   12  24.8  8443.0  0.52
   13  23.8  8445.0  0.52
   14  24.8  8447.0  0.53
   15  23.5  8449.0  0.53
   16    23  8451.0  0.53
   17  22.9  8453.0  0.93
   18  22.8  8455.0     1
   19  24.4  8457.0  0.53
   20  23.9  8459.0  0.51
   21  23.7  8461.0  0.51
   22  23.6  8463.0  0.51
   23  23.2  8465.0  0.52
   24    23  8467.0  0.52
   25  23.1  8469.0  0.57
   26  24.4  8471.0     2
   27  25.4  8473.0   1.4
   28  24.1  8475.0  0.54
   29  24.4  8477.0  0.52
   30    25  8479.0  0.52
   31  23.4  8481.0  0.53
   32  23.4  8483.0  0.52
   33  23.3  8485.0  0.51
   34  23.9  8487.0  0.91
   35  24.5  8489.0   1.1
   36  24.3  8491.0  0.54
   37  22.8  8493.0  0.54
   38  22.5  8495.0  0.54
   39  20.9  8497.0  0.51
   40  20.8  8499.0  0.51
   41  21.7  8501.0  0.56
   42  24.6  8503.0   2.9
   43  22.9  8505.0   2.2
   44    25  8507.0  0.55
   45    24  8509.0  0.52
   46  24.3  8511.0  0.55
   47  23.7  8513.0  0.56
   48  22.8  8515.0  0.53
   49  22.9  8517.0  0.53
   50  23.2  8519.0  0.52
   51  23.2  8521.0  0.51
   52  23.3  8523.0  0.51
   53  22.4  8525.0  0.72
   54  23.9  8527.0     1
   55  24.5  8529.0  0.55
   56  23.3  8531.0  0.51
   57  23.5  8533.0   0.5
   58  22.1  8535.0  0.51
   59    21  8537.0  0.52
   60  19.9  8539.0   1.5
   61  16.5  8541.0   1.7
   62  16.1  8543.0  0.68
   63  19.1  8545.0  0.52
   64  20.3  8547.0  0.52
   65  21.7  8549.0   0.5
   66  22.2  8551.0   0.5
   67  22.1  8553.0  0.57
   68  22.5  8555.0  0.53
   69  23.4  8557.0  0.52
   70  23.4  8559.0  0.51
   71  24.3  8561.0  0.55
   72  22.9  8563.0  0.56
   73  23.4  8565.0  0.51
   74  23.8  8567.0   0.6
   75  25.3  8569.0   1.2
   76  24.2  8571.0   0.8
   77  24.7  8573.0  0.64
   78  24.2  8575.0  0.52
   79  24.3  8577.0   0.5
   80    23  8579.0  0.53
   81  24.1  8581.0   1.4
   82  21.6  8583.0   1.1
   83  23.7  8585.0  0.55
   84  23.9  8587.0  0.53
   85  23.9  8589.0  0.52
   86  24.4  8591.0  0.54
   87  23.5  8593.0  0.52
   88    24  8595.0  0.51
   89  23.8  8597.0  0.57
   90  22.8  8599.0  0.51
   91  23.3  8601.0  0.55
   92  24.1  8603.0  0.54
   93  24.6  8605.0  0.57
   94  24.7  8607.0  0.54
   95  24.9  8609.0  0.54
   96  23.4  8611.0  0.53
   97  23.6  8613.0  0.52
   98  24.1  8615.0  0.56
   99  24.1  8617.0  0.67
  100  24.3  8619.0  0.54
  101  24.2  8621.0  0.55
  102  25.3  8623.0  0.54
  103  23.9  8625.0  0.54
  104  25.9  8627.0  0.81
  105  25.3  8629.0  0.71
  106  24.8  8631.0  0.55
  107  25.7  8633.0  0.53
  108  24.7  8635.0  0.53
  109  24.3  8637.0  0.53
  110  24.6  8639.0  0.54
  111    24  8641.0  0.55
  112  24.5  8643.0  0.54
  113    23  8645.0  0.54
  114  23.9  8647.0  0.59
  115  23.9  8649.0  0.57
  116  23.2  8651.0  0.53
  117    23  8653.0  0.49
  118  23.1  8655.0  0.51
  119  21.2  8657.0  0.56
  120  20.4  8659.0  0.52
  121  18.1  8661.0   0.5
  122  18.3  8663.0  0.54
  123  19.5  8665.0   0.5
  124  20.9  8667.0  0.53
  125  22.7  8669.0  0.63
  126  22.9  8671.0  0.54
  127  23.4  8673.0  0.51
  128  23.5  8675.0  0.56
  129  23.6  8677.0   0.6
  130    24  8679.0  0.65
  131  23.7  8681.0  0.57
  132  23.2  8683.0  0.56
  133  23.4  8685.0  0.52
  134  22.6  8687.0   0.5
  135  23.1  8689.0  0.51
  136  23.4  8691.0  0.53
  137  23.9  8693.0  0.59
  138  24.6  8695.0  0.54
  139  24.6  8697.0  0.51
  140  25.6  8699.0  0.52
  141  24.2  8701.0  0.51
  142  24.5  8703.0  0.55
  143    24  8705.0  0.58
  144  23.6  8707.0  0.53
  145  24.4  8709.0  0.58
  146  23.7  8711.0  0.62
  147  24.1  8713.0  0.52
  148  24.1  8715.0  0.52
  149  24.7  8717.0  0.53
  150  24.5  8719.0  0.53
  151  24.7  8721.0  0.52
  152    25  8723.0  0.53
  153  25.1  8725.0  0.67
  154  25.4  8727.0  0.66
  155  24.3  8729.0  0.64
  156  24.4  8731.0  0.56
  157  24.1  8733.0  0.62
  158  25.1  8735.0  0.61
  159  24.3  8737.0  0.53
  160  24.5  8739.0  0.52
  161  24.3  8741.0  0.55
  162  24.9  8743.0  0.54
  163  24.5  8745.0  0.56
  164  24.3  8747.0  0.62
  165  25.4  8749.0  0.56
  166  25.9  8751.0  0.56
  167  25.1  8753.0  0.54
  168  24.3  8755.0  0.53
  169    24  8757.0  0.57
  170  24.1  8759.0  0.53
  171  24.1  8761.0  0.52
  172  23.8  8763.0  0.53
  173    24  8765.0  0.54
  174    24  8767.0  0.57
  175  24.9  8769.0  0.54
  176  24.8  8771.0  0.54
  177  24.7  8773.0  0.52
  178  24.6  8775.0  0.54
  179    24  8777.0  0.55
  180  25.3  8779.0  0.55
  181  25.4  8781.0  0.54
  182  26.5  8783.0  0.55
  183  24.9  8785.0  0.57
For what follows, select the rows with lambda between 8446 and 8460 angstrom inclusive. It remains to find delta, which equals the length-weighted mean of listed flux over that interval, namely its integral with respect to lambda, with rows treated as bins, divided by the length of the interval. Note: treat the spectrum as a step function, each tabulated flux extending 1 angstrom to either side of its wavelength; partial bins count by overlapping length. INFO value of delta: 23.6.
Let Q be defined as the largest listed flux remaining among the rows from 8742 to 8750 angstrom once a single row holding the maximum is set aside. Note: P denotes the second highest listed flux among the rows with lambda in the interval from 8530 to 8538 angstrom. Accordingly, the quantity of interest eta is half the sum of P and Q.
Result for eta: 24.1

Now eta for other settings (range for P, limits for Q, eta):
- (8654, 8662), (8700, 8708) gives 22.7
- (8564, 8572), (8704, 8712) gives 24.1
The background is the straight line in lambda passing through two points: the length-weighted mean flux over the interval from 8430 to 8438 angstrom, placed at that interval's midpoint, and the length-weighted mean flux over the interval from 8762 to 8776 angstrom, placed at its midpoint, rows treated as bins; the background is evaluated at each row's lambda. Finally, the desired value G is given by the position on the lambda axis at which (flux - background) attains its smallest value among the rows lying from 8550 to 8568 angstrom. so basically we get 8553.0 angstrom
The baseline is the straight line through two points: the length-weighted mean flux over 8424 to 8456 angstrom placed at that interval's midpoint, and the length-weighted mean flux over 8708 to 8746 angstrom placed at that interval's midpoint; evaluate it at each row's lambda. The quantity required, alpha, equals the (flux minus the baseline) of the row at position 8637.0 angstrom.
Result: 0.0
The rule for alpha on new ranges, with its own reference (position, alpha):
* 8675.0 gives -0.9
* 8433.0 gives 0.2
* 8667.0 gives -3.5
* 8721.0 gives 0.2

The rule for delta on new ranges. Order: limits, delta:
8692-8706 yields 24.5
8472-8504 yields 23.4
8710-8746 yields 24.5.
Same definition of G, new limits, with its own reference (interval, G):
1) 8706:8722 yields 8707.0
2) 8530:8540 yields 8539.0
